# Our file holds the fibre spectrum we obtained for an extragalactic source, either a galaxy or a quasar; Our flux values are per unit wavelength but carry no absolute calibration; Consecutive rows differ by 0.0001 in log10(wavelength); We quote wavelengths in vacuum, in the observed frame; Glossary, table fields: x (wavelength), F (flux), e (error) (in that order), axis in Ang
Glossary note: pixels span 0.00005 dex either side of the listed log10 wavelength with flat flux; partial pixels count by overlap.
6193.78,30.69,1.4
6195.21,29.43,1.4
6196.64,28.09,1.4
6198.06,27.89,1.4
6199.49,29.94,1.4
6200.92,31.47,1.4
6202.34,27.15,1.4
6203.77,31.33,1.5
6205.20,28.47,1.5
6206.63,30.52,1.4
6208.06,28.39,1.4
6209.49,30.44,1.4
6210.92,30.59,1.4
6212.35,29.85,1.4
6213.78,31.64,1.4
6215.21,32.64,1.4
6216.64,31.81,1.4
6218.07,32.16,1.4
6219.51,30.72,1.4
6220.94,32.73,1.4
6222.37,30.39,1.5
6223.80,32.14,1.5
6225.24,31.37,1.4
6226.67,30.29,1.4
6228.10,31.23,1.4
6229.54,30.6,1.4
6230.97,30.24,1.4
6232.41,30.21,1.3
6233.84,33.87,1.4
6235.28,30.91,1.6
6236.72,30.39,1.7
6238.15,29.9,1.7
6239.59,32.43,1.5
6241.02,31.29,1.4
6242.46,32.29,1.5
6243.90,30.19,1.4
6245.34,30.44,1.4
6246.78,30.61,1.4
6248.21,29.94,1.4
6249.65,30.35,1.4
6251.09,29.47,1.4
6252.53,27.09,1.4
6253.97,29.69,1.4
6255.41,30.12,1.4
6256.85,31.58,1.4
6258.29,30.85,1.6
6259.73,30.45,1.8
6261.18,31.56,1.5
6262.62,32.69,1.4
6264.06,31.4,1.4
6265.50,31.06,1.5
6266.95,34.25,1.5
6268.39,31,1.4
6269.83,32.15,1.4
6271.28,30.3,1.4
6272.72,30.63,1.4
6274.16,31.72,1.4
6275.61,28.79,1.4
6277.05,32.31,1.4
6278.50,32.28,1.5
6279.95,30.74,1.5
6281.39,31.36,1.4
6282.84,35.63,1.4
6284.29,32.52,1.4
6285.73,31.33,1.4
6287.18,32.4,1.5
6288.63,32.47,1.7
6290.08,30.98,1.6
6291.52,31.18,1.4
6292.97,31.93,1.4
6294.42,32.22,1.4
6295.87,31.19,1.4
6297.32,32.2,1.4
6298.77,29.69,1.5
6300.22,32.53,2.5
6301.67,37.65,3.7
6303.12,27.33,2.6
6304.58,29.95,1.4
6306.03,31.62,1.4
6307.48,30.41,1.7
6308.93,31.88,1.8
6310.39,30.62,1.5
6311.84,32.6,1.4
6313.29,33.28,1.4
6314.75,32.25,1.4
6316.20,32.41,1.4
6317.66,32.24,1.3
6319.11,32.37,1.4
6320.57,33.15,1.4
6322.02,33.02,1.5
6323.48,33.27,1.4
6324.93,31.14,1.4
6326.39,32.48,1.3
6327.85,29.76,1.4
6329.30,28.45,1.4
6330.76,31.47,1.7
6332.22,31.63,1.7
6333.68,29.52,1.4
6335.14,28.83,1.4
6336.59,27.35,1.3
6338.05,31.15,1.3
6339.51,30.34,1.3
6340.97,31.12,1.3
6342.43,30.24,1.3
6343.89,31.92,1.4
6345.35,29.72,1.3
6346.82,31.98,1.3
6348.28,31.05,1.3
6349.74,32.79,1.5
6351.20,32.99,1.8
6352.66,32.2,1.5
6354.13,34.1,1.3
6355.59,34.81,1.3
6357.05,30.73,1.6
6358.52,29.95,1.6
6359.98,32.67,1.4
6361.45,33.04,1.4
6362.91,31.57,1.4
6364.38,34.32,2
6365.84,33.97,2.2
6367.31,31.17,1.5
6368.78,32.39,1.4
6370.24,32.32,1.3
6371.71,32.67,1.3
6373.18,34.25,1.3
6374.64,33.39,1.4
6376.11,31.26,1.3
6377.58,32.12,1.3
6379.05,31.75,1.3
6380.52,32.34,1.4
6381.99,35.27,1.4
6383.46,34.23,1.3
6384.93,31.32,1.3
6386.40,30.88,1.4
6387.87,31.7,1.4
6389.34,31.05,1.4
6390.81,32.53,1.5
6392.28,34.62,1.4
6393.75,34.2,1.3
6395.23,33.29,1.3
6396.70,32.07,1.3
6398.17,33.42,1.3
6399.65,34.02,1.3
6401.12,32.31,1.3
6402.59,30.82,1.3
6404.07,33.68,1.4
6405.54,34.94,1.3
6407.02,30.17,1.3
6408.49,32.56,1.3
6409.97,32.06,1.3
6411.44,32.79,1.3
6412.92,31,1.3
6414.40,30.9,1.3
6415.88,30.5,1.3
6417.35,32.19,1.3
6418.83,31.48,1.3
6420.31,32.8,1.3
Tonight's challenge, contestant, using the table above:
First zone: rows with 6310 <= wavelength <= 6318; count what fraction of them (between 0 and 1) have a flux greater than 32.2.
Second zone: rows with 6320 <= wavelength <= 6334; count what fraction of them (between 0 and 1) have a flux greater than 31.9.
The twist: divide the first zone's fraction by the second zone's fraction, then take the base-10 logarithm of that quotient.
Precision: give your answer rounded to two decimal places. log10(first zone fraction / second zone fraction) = 0.32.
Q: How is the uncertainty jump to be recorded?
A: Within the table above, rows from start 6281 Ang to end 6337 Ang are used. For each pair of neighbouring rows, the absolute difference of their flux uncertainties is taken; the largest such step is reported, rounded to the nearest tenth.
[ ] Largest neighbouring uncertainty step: 1.2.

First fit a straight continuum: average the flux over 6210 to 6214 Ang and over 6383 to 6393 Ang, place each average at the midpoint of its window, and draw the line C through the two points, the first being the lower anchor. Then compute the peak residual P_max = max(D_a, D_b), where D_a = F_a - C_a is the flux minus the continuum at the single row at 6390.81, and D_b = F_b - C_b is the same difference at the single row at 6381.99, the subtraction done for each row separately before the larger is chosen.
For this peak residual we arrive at 3.0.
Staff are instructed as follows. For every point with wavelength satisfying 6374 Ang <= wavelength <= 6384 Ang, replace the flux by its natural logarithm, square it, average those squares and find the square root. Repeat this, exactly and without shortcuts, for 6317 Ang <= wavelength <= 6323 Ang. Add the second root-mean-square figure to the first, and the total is 6.98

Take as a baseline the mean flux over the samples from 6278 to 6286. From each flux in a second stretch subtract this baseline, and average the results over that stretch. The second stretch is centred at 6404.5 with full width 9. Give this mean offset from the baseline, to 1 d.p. 0.1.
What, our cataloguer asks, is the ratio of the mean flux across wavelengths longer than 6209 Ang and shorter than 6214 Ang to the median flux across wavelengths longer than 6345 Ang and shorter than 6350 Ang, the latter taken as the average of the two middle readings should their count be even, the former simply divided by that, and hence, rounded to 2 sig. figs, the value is 0.97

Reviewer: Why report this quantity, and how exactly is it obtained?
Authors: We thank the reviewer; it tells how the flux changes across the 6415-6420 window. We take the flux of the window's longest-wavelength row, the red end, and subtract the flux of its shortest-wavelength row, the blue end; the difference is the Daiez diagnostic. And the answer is 1.0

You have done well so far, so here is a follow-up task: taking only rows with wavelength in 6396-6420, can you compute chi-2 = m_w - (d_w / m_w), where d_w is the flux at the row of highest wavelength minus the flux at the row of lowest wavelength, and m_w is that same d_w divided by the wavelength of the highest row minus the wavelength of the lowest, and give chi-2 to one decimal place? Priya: -22.2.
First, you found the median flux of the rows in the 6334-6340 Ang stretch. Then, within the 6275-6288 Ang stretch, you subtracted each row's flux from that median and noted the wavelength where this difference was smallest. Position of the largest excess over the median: 6282.84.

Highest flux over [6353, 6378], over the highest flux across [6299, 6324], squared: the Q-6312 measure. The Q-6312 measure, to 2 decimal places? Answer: 0.85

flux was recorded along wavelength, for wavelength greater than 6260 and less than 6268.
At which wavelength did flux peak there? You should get 6266.95 Ang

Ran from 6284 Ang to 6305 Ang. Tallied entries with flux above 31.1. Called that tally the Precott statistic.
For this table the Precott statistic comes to 11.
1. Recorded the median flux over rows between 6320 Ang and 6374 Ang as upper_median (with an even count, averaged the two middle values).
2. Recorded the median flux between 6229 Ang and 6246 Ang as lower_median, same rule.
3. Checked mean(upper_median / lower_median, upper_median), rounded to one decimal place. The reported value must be 16.5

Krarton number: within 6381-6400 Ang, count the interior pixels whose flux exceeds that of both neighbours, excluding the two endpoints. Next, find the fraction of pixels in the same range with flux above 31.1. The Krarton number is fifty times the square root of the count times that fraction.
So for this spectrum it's 65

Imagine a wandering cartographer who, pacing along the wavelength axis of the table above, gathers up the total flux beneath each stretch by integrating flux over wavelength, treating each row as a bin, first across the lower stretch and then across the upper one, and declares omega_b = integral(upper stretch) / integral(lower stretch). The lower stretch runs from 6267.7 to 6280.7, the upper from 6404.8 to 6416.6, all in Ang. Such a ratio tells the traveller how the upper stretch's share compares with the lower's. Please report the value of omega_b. 0.9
